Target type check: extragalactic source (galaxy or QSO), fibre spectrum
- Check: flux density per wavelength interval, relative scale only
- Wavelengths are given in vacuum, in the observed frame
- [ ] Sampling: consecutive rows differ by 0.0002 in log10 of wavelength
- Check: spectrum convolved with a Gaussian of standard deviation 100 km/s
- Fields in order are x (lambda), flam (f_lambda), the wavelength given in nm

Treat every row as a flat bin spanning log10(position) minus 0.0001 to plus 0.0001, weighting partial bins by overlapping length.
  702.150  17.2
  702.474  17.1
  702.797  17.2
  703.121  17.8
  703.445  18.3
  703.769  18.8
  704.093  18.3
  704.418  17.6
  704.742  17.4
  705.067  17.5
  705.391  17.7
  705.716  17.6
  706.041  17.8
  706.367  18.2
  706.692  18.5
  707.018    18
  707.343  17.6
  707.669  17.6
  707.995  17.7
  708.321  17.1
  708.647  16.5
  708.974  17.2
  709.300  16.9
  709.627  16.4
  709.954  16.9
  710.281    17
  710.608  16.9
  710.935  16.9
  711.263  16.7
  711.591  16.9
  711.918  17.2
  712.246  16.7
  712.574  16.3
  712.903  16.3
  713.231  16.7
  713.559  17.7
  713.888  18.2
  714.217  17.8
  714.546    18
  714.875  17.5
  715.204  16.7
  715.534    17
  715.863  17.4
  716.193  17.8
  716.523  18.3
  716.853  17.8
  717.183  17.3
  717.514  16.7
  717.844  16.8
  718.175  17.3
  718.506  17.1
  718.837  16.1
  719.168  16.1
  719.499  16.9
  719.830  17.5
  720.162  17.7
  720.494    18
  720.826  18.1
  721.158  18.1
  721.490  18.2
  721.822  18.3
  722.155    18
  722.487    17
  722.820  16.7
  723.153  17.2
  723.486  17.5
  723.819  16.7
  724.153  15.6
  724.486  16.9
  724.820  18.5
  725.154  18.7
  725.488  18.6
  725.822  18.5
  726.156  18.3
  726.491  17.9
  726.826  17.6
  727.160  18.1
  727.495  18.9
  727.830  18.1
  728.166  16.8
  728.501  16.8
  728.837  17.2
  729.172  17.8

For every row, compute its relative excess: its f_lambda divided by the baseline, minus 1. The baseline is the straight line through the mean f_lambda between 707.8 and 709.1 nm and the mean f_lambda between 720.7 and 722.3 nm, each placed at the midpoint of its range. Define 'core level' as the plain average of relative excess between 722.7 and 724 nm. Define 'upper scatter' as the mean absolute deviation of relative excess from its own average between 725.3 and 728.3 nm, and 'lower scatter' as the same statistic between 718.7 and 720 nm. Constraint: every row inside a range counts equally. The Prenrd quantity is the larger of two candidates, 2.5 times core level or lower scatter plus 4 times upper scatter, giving 0.13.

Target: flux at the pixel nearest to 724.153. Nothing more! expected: 15.6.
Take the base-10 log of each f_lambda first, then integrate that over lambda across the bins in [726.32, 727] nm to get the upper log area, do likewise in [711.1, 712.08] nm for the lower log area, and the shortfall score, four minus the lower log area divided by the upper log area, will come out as 2.6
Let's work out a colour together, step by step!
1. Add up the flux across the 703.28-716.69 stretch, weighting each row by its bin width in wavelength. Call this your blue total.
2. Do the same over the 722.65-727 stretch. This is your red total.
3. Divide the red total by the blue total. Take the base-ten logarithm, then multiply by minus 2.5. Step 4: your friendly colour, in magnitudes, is 1.2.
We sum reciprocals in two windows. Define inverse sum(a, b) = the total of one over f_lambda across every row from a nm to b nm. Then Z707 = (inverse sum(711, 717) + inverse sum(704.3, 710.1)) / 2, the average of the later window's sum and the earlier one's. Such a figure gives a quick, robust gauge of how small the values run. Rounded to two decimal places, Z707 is 1.04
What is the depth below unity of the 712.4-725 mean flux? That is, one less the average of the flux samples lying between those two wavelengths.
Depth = -16.3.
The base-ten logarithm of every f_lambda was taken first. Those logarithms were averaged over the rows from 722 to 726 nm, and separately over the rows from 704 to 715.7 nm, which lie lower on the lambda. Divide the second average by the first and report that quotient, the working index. 1.00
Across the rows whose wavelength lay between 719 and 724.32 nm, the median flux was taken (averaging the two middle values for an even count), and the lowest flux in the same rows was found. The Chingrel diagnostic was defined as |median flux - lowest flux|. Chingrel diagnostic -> 1.9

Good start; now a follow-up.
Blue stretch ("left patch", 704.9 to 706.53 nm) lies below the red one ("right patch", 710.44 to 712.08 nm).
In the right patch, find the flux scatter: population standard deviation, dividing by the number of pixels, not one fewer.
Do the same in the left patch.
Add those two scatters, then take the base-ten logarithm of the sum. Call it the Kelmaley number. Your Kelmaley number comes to -0.40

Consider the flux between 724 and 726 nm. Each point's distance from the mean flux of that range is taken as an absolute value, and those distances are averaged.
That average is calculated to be 1.03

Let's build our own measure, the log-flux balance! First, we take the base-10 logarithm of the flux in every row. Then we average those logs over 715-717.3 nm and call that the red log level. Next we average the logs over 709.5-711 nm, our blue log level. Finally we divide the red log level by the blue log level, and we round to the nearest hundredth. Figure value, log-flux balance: 1.01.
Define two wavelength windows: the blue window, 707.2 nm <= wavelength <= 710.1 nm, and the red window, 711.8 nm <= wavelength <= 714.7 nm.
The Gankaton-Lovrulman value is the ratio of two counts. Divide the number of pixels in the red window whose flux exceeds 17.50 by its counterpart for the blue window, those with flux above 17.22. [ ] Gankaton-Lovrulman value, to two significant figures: 1.3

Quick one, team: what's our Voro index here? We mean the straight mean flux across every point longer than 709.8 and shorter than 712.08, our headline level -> 16.9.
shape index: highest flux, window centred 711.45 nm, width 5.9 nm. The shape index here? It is 18.2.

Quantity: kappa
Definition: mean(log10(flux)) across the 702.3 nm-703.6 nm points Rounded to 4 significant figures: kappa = 1.245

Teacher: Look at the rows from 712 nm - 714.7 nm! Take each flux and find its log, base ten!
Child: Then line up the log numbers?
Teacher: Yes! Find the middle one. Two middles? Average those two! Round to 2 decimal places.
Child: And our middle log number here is 1.24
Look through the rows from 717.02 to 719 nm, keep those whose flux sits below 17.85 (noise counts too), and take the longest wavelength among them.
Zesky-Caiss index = 718.837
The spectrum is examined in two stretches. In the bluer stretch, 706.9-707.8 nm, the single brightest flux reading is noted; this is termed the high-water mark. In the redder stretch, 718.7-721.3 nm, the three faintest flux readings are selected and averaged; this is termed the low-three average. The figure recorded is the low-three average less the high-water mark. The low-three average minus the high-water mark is -1.6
